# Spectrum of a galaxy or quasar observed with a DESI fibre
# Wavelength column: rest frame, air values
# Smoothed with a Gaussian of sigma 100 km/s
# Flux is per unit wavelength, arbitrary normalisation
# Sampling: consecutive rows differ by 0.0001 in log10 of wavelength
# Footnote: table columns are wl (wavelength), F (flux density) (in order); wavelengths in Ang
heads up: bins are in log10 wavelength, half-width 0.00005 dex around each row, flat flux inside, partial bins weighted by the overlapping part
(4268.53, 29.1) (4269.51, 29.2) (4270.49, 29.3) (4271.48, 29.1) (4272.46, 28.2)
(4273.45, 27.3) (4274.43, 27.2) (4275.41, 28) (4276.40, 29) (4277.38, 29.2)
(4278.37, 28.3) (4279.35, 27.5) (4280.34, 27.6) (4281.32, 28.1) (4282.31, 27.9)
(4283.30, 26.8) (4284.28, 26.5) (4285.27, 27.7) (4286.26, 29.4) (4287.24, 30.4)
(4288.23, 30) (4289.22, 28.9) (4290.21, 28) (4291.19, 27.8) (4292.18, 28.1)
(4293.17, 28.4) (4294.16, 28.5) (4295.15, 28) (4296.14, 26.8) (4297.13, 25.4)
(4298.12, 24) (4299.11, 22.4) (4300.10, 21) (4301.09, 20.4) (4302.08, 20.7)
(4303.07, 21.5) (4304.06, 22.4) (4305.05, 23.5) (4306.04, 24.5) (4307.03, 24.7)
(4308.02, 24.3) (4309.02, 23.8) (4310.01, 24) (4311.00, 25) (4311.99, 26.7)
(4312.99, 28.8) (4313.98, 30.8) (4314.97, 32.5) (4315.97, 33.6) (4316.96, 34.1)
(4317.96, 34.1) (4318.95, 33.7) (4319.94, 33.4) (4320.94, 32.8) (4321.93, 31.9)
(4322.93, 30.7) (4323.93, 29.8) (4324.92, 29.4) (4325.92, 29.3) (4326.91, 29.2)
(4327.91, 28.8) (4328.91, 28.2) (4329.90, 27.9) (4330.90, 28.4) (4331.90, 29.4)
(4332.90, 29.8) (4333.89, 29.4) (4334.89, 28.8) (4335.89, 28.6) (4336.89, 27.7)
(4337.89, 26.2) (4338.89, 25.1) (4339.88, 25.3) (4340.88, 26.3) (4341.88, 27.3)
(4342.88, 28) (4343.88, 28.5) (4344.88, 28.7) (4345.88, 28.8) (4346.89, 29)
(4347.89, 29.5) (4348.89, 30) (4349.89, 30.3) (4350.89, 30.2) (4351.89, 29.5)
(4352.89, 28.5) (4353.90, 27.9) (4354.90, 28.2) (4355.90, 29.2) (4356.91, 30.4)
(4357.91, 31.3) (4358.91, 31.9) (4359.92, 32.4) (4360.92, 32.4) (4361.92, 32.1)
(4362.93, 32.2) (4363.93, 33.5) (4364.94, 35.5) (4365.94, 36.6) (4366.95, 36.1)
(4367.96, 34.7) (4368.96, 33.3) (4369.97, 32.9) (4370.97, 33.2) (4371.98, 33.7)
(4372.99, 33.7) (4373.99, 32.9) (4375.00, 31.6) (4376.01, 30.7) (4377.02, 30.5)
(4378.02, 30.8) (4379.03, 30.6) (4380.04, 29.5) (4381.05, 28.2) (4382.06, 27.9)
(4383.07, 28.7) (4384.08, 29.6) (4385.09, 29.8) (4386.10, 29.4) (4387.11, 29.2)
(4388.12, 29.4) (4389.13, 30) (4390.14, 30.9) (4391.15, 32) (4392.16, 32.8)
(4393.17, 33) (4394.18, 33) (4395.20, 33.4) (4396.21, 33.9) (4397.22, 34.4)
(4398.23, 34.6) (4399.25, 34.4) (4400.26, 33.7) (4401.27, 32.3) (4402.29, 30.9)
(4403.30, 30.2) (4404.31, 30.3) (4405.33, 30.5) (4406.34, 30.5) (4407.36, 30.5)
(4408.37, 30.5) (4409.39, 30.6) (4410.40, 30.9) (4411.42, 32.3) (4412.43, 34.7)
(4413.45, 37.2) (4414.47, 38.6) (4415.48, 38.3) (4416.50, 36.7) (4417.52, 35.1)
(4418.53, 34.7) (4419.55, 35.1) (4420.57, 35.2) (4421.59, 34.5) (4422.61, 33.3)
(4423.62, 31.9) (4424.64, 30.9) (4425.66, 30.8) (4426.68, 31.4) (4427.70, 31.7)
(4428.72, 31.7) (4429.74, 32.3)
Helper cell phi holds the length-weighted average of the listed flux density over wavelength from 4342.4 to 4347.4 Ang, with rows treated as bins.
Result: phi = 29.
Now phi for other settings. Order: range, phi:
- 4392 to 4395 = 33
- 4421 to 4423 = 34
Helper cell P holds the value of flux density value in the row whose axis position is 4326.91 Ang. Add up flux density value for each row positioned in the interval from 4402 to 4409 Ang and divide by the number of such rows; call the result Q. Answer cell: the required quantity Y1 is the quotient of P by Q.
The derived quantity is 0.96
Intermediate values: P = 29.2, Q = 30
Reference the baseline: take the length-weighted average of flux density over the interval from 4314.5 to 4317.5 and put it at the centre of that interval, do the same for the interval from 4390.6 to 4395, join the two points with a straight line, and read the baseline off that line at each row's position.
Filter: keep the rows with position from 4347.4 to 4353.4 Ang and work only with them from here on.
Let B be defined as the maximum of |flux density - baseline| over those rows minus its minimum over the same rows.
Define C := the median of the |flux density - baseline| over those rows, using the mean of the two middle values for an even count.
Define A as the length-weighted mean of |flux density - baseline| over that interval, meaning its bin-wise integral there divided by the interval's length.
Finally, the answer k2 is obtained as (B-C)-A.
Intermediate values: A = 3.4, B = 1.8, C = 3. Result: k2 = -4.9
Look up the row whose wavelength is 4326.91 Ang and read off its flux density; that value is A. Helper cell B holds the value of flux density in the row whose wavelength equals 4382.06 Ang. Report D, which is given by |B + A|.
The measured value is 57.1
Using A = 29.2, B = 27.9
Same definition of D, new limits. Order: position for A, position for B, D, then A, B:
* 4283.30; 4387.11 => 56.0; 26.8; 29.2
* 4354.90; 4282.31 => 56.1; 28.2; 27.9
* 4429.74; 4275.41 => 60.3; 32.3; 28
